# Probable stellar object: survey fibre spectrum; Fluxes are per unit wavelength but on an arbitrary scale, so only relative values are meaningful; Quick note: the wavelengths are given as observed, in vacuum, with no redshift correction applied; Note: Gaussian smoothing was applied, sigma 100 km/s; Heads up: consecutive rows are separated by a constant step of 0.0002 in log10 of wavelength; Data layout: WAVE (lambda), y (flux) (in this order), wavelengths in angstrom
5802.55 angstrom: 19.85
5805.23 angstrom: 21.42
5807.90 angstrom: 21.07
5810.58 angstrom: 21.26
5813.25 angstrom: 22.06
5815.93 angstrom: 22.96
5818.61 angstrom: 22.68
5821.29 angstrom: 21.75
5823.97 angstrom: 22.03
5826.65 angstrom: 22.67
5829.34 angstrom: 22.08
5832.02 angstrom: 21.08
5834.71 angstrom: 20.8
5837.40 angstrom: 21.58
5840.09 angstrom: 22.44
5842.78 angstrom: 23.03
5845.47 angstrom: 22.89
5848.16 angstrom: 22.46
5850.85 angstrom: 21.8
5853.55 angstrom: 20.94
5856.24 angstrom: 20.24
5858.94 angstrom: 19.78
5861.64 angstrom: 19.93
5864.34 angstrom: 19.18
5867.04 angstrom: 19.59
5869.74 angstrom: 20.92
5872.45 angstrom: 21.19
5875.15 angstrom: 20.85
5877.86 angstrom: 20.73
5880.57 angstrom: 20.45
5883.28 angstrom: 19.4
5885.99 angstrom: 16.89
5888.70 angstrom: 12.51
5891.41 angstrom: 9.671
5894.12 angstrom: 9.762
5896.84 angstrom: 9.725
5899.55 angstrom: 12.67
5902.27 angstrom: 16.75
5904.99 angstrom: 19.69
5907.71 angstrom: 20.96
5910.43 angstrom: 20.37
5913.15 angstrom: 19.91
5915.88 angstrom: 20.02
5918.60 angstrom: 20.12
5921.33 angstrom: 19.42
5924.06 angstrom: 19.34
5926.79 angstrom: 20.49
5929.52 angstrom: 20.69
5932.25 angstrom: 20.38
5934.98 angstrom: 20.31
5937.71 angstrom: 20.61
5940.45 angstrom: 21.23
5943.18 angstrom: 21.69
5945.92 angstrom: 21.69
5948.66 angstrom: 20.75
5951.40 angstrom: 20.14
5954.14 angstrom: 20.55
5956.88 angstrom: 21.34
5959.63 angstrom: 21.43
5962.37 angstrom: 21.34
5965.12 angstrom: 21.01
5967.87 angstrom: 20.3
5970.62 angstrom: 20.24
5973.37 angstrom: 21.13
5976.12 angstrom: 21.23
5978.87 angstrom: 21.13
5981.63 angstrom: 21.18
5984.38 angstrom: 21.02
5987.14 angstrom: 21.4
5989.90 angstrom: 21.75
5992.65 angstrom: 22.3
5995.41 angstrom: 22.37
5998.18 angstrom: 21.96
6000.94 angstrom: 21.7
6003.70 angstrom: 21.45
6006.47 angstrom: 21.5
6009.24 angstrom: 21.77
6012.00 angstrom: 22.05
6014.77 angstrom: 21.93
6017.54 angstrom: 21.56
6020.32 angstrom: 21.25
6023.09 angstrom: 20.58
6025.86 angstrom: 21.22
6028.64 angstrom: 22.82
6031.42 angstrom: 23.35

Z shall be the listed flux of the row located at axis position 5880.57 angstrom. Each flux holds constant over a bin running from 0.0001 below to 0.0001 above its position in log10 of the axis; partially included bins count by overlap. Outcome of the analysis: 20.45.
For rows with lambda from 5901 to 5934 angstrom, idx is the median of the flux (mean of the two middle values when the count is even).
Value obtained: 20.1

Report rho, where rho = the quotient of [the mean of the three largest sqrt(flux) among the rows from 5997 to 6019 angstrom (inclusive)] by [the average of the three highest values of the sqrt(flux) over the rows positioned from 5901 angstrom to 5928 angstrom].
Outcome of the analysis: 1.03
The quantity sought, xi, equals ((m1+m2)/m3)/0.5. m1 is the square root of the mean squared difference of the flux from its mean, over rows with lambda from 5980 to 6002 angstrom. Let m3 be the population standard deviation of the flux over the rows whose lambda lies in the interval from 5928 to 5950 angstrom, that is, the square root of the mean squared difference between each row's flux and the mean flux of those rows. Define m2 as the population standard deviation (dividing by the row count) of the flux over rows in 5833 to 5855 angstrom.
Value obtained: 4.9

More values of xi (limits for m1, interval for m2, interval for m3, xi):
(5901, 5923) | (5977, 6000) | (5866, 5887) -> 2.5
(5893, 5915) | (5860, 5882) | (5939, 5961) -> 19.6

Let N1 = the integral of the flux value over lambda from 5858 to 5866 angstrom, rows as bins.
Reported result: 157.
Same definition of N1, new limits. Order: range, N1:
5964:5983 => 397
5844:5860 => 342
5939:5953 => 295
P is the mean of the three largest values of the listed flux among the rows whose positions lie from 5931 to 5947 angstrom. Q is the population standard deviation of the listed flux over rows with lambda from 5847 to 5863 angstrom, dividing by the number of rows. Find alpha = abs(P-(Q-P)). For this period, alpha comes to 42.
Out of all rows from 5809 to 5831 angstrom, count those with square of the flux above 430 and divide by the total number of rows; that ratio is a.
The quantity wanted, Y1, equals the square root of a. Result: 1.0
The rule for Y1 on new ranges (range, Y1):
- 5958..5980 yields 0.9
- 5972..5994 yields 1.0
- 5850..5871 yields 0.6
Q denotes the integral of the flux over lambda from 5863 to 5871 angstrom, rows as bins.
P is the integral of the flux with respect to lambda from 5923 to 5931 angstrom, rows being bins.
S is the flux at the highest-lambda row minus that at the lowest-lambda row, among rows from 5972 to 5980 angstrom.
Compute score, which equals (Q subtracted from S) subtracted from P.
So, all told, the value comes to 321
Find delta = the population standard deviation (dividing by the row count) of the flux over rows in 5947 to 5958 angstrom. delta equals 0.4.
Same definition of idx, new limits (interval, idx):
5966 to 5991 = 21.1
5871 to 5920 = 19.8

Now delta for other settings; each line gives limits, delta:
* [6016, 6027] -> 0.4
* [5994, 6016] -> 0.3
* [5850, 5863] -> 0.7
